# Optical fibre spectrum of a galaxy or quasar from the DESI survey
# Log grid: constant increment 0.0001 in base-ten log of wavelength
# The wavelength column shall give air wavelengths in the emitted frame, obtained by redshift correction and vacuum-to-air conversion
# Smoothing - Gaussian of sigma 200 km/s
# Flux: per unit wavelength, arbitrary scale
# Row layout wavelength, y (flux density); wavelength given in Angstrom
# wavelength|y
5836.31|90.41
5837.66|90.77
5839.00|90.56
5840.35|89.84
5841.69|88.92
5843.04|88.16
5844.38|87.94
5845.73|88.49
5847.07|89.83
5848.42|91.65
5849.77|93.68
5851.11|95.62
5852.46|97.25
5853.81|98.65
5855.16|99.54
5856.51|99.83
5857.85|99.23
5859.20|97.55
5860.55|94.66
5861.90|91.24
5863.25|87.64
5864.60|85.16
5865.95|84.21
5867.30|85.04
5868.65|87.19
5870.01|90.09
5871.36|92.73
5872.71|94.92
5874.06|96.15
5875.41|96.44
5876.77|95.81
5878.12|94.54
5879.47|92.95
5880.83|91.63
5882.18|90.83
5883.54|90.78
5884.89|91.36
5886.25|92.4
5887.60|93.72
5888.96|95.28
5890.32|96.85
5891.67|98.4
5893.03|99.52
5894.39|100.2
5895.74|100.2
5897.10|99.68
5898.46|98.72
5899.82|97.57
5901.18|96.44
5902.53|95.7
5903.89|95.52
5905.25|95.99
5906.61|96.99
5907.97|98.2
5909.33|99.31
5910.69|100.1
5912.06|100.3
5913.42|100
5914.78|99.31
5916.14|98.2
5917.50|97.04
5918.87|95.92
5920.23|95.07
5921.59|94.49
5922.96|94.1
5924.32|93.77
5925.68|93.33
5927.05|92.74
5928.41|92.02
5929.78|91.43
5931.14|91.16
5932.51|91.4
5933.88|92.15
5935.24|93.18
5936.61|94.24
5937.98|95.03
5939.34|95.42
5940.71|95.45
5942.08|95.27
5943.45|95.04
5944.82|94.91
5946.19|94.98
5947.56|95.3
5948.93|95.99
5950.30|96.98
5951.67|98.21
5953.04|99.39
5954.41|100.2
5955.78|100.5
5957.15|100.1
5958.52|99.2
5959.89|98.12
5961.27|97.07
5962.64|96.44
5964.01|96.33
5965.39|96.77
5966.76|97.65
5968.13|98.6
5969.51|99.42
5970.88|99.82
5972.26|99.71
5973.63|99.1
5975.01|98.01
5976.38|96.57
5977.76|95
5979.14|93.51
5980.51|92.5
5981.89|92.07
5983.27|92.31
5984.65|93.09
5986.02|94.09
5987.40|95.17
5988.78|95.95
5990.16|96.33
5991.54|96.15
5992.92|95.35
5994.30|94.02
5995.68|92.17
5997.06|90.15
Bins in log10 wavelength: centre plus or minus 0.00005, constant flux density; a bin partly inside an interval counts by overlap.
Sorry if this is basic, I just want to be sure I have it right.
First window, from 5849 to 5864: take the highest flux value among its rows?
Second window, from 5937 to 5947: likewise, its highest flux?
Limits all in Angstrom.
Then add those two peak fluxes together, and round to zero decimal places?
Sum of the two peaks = 195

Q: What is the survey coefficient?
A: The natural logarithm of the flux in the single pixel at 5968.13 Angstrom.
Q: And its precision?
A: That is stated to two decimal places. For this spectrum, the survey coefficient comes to 4.59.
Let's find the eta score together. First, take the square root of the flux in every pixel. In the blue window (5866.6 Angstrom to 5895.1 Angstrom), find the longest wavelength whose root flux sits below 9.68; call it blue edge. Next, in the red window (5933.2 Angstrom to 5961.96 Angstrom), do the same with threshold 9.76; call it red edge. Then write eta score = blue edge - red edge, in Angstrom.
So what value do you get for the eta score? -59.9 Angstrom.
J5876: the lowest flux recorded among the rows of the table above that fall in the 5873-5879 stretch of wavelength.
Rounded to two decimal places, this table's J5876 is 94.54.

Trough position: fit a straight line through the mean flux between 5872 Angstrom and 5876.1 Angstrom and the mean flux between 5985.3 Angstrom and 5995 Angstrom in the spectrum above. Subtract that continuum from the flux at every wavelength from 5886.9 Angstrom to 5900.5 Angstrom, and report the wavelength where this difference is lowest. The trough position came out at 5887.60 Angstrom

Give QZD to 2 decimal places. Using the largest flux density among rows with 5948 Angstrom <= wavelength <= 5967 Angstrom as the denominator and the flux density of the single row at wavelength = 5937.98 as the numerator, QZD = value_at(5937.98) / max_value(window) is 0.95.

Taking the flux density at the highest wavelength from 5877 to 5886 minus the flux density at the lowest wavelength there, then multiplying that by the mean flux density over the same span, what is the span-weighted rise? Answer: -293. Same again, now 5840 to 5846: -120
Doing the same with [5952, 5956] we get 111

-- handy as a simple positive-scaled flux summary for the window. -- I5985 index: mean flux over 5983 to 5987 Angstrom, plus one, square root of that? 9.7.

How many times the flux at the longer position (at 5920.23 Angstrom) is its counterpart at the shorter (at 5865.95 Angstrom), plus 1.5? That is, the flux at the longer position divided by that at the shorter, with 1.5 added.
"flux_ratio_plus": 2.63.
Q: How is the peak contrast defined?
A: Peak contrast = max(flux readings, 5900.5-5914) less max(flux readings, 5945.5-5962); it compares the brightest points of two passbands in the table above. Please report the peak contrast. -0.20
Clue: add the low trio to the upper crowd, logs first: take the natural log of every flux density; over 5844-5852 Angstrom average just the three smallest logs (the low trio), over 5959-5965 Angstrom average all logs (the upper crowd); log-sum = 9.06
